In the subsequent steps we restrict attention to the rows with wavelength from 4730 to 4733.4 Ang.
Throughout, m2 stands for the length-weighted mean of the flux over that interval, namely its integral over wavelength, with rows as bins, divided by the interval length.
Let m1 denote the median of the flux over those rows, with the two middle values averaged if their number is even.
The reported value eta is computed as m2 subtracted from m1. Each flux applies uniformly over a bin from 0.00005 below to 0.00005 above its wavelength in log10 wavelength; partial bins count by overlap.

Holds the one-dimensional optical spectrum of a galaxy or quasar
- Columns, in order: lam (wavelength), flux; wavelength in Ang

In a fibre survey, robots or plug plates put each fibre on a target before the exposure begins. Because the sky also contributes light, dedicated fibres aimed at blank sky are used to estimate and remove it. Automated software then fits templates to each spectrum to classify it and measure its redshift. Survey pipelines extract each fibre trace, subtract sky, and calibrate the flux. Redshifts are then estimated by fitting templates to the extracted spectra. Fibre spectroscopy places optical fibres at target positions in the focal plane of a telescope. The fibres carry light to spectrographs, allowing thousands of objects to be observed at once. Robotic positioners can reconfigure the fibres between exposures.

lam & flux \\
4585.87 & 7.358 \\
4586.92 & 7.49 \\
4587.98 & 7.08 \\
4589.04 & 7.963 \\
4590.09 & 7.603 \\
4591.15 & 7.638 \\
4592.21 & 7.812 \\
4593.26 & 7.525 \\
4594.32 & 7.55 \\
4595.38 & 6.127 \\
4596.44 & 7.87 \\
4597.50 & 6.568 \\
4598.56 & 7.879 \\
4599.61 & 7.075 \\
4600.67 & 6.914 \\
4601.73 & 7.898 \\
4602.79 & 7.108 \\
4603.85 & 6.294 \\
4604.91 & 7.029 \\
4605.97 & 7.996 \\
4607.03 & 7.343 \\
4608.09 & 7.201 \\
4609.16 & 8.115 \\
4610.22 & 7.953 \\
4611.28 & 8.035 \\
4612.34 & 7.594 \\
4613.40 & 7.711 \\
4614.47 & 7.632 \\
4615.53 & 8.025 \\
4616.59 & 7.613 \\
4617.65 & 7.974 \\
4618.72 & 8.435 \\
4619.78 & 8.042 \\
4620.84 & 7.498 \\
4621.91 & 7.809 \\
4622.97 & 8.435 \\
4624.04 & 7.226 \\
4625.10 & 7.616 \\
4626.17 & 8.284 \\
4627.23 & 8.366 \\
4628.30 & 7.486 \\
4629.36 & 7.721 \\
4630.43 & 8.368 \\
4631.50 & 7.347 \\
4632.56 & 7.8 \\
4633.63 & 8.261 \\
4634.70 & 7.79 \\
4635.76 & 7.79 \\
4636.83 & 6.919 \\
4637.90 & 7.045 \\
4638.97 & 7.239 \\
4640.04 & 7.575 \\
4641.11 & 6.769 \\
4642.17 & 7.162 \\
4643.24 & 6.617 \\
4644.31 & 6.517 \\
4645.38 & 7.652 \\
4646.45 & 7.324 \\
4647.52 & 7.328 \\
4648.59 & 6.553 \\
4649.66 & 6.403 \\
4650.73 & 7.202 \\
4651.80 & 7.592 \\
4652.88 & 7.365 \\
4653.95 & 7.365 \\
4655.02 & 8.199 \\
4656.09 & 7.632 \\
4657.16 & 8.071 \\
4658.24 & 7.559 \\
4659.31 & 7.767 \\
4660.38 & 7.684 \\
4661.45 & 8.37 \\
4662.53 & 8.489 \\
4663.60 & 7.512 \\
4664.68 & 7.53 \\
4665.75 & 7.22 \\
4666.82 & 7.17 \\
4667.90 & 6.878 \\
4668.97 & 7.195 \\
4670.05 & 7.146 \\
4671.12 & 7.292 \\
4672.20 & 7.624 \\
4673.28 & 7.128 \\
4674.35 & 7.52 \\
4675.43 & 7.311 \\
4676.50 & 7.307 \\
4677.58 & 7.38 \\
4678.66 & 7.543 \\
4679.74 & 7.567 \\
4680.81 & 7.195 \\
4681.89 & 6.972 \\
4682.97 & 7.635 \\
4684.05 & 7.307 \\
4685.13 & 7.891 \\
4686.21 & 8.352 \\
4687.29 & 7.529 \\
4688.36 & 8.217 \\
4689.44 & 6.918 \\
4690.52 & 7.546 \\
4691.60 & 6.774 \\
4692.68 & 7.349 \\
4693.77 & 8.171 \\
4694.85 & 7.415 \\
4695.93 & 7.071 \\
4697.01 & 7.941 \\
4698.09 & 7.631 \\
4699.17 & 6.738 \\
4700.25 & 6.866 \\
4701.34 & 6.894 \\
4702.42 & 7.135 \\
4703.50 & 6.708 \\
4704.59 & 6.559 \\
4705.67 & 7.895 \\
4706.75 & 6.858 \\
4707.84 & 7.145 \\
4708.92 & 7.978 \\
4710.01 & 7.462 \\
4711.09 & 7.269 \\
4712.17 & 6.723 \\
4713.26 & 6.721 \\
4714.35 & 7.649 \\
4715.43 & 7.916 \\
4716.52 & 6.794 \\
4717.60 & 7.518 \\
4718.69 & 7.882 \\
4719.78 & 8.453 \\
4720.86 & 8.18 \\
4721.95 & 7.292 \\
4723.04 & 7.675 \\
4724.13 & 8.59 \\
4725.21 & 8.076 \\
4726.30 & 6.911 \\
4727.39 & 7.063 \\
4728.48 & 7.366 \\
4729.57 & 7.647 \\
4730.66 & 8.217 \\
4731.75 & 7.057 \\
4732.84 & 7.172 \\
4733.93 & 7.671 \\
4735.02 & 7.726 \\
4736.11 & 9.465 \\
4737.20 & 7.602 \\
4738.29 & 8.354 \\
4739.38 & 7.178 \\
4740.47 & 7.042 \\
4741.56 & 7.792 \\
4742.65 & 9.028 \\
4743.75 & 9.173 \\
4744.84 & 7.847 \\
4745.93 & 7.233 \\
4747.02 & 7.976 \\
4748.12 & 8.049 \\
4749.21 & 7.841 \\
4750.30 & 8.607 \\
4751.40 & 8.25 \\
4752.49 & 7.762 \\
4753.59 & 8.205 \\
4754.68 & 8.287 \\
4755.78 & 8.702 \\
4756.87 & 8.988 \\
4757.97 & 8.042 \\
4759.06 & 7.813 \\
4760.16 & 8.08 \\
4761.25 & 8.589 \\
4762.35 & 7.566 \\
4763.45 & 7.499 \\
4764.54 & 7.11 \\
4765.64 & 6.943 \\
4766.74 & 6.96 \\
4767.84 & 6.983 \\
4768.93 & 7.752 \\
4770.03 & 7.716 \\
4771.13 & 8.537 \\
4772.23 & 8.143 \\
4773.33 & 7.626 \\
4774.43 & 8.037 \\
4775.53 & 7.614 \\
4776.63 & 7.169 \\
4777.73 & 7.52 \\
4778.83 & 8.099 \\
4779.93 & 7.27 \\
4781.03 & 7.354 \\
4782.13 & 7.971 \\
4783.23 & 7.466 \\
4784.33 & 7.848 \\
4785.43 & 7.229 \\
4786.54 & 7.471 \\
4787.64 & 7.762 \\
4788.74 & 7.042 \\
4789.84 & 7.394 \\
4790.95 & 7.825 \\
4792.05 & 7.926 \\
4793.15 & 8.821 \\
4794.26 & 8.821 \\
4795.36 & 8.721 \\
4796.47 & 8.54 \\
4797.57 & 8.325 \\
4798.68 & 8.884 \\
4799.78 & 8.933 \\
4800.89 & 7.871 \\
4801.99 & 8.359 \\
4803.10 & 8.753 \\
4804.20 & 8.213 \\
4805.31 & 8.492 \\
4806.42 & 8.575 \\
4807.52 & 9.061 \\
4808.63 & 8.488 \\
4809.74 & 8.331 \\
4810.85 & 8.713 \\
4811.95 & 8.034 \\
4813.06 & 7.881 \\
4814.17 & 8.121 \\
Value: -0.31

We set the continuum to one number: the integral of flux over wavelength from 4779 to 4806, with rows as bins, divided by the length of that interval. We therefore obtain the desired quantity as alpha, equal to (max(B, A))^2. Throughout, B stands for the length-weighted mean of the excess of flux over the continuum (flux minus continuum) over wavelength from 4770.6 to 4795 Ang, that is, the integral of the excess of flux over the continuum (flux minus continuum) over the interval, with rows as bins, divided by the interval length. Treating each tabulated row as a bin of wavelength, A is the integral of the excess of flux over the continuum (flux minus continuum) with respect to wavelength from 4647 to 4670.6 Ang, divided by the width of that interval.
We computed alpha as 0.08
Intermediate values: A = -0.6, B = -0.3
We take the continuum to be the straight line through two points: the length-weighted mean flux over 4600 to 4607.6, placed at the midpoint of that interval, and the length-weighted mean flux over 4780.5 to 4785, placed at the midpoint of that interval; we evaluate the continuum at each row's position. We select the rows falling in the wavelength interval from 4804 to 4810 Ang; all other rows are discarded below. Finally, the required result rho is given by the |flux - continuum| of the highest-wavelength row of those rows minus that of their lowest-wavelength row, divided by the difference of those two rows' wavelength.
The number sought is 0.02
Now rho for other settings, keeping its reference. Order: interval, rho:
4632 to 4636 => -0.01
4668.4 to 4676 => -0.02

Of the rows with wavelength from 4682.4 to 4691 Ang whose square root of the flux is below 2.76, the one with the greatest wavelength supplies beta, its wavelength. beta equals 4690.52 Ang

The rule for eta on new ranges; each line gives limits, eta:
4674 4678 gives -0.03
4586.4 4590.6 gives 0.01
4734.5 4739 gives -0.21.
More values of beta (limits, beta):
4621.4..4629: 4628.30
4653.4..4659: 4658.24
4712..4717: 4716.52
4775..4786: 4785.43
